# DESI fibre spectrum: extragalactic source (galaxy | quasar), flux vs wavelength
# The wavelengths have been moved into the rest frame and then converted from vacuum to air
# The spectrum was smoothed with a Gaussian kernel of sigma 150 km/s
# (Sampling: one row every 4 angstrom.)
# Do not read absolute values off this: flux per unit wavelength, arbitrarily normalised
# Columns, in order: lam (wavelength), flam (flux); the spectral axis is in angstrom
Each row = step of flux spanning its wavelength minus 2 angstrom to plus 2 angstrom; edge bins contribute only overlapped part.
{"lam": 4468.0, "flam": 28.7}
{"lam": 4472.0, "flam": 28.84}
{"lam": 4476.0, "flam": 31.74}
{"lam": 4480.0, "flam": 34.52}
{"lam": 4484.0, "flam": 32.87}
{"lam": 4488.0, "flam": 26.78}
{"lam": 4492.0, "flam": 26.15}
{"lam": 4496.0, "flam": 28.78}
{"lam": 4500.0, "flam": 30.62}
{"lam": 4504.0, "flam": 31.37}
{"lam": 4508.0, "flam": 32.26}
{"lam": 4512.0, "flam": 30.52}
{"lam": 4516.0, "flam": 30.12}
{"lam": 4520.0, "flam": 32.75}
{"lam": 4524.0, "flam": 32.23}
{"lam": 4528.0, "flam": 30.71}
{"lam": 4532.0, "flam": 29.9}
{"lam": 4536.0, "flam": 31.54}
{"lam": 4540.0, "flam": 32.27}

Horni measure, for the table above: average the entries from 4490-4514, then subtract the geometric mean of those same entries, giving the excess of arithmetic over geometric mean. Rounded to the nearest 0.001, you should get 0.069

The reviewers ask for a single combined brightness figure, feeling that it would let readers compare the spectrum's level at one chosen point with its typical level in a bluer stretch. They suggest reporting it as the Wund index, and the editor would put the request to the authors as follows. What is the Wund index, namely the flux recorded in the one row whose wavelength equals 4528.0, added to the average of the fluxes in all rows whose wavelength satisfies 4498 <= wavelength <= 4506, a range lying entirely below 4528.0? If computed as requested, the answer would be 61.7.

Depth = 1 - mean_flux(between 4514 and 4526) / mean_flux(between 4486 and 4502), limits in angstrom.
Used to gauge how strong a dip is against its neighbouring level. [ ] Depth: -0.13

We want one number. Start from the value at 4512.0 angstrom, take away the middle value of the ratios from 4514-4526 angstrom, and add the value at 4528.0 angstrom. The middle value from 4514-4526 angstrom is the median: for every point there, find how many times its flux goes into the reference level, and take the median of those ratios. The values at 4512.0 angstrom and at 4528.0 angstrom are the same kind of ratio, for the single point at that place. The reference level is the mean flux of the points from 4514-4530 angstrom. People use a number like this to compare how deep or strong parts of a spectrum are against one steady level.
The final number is 1.08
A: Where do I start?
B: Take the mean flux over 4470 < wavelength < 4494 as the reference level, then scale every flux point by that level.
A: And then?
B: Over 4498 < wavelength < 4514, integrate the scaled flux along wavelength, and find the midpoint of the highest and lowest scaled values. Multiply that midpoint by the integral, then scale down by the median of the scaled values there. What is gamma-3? 16.8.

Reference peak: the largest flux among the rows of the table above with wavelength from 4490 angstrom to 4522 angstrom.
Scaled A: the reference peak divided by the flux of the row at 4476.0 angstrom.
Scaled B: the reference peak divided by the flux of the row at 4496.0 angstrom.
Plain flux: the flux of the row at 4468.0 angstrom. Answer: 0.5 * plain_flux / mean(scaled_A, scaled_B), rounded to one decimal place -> 13.2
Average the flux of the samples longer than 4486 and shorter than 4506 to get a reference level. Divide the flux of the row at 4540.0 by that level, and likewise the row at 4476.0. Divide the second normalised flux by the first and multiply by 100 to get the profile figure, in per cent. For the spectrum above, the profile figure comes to 98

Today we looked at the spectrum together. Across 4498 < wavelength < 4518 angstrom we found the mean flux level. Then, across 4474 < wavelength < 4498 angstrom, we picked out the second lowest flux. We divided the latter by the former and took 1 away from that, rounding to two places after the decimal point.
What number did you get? -0.14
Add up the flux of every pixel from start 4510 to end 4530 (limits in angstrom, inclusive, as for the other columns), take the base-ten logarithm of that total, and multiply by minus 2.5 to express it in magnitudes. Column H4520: -5.5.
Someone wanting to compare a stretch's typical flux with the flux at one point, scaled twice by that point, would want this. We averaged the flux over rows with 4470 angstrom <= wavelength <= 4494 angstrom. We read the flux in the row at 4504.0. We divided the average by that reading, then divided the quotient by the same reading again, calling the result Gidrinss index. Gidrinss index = 0.0306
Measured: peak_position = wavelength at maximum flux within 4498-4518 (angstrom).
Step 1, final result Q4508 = 4508.0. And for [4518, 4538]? 4520.0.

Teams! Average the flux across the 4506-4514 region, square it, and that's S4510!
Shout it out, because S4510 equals 985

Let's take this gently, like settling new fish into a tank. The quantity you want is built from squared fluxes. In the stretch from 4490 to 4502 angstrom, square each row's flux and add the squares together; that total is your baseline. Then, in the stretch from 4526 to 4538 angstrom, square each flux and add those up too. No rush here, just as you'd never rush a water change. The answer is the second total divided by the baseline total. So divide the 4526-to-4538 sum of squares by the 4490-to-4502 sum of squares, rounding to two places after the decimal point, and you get 1.16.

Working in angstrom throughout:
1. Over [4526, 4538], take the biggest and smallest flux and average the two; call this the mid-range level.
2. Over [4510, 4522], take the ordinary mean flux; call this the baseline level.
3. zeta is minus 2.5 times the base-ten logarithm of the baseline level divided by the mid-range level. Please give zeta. -0.014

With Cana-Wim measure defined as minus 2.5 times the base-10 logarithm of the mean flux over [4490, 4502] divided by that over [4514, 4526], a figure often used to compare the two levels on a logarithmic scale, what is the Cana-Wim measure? 0.11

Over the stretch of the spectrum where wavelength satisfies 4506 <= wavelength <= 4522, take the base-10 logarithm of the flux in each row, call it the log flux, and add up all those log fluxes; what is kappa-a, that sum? 5.99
